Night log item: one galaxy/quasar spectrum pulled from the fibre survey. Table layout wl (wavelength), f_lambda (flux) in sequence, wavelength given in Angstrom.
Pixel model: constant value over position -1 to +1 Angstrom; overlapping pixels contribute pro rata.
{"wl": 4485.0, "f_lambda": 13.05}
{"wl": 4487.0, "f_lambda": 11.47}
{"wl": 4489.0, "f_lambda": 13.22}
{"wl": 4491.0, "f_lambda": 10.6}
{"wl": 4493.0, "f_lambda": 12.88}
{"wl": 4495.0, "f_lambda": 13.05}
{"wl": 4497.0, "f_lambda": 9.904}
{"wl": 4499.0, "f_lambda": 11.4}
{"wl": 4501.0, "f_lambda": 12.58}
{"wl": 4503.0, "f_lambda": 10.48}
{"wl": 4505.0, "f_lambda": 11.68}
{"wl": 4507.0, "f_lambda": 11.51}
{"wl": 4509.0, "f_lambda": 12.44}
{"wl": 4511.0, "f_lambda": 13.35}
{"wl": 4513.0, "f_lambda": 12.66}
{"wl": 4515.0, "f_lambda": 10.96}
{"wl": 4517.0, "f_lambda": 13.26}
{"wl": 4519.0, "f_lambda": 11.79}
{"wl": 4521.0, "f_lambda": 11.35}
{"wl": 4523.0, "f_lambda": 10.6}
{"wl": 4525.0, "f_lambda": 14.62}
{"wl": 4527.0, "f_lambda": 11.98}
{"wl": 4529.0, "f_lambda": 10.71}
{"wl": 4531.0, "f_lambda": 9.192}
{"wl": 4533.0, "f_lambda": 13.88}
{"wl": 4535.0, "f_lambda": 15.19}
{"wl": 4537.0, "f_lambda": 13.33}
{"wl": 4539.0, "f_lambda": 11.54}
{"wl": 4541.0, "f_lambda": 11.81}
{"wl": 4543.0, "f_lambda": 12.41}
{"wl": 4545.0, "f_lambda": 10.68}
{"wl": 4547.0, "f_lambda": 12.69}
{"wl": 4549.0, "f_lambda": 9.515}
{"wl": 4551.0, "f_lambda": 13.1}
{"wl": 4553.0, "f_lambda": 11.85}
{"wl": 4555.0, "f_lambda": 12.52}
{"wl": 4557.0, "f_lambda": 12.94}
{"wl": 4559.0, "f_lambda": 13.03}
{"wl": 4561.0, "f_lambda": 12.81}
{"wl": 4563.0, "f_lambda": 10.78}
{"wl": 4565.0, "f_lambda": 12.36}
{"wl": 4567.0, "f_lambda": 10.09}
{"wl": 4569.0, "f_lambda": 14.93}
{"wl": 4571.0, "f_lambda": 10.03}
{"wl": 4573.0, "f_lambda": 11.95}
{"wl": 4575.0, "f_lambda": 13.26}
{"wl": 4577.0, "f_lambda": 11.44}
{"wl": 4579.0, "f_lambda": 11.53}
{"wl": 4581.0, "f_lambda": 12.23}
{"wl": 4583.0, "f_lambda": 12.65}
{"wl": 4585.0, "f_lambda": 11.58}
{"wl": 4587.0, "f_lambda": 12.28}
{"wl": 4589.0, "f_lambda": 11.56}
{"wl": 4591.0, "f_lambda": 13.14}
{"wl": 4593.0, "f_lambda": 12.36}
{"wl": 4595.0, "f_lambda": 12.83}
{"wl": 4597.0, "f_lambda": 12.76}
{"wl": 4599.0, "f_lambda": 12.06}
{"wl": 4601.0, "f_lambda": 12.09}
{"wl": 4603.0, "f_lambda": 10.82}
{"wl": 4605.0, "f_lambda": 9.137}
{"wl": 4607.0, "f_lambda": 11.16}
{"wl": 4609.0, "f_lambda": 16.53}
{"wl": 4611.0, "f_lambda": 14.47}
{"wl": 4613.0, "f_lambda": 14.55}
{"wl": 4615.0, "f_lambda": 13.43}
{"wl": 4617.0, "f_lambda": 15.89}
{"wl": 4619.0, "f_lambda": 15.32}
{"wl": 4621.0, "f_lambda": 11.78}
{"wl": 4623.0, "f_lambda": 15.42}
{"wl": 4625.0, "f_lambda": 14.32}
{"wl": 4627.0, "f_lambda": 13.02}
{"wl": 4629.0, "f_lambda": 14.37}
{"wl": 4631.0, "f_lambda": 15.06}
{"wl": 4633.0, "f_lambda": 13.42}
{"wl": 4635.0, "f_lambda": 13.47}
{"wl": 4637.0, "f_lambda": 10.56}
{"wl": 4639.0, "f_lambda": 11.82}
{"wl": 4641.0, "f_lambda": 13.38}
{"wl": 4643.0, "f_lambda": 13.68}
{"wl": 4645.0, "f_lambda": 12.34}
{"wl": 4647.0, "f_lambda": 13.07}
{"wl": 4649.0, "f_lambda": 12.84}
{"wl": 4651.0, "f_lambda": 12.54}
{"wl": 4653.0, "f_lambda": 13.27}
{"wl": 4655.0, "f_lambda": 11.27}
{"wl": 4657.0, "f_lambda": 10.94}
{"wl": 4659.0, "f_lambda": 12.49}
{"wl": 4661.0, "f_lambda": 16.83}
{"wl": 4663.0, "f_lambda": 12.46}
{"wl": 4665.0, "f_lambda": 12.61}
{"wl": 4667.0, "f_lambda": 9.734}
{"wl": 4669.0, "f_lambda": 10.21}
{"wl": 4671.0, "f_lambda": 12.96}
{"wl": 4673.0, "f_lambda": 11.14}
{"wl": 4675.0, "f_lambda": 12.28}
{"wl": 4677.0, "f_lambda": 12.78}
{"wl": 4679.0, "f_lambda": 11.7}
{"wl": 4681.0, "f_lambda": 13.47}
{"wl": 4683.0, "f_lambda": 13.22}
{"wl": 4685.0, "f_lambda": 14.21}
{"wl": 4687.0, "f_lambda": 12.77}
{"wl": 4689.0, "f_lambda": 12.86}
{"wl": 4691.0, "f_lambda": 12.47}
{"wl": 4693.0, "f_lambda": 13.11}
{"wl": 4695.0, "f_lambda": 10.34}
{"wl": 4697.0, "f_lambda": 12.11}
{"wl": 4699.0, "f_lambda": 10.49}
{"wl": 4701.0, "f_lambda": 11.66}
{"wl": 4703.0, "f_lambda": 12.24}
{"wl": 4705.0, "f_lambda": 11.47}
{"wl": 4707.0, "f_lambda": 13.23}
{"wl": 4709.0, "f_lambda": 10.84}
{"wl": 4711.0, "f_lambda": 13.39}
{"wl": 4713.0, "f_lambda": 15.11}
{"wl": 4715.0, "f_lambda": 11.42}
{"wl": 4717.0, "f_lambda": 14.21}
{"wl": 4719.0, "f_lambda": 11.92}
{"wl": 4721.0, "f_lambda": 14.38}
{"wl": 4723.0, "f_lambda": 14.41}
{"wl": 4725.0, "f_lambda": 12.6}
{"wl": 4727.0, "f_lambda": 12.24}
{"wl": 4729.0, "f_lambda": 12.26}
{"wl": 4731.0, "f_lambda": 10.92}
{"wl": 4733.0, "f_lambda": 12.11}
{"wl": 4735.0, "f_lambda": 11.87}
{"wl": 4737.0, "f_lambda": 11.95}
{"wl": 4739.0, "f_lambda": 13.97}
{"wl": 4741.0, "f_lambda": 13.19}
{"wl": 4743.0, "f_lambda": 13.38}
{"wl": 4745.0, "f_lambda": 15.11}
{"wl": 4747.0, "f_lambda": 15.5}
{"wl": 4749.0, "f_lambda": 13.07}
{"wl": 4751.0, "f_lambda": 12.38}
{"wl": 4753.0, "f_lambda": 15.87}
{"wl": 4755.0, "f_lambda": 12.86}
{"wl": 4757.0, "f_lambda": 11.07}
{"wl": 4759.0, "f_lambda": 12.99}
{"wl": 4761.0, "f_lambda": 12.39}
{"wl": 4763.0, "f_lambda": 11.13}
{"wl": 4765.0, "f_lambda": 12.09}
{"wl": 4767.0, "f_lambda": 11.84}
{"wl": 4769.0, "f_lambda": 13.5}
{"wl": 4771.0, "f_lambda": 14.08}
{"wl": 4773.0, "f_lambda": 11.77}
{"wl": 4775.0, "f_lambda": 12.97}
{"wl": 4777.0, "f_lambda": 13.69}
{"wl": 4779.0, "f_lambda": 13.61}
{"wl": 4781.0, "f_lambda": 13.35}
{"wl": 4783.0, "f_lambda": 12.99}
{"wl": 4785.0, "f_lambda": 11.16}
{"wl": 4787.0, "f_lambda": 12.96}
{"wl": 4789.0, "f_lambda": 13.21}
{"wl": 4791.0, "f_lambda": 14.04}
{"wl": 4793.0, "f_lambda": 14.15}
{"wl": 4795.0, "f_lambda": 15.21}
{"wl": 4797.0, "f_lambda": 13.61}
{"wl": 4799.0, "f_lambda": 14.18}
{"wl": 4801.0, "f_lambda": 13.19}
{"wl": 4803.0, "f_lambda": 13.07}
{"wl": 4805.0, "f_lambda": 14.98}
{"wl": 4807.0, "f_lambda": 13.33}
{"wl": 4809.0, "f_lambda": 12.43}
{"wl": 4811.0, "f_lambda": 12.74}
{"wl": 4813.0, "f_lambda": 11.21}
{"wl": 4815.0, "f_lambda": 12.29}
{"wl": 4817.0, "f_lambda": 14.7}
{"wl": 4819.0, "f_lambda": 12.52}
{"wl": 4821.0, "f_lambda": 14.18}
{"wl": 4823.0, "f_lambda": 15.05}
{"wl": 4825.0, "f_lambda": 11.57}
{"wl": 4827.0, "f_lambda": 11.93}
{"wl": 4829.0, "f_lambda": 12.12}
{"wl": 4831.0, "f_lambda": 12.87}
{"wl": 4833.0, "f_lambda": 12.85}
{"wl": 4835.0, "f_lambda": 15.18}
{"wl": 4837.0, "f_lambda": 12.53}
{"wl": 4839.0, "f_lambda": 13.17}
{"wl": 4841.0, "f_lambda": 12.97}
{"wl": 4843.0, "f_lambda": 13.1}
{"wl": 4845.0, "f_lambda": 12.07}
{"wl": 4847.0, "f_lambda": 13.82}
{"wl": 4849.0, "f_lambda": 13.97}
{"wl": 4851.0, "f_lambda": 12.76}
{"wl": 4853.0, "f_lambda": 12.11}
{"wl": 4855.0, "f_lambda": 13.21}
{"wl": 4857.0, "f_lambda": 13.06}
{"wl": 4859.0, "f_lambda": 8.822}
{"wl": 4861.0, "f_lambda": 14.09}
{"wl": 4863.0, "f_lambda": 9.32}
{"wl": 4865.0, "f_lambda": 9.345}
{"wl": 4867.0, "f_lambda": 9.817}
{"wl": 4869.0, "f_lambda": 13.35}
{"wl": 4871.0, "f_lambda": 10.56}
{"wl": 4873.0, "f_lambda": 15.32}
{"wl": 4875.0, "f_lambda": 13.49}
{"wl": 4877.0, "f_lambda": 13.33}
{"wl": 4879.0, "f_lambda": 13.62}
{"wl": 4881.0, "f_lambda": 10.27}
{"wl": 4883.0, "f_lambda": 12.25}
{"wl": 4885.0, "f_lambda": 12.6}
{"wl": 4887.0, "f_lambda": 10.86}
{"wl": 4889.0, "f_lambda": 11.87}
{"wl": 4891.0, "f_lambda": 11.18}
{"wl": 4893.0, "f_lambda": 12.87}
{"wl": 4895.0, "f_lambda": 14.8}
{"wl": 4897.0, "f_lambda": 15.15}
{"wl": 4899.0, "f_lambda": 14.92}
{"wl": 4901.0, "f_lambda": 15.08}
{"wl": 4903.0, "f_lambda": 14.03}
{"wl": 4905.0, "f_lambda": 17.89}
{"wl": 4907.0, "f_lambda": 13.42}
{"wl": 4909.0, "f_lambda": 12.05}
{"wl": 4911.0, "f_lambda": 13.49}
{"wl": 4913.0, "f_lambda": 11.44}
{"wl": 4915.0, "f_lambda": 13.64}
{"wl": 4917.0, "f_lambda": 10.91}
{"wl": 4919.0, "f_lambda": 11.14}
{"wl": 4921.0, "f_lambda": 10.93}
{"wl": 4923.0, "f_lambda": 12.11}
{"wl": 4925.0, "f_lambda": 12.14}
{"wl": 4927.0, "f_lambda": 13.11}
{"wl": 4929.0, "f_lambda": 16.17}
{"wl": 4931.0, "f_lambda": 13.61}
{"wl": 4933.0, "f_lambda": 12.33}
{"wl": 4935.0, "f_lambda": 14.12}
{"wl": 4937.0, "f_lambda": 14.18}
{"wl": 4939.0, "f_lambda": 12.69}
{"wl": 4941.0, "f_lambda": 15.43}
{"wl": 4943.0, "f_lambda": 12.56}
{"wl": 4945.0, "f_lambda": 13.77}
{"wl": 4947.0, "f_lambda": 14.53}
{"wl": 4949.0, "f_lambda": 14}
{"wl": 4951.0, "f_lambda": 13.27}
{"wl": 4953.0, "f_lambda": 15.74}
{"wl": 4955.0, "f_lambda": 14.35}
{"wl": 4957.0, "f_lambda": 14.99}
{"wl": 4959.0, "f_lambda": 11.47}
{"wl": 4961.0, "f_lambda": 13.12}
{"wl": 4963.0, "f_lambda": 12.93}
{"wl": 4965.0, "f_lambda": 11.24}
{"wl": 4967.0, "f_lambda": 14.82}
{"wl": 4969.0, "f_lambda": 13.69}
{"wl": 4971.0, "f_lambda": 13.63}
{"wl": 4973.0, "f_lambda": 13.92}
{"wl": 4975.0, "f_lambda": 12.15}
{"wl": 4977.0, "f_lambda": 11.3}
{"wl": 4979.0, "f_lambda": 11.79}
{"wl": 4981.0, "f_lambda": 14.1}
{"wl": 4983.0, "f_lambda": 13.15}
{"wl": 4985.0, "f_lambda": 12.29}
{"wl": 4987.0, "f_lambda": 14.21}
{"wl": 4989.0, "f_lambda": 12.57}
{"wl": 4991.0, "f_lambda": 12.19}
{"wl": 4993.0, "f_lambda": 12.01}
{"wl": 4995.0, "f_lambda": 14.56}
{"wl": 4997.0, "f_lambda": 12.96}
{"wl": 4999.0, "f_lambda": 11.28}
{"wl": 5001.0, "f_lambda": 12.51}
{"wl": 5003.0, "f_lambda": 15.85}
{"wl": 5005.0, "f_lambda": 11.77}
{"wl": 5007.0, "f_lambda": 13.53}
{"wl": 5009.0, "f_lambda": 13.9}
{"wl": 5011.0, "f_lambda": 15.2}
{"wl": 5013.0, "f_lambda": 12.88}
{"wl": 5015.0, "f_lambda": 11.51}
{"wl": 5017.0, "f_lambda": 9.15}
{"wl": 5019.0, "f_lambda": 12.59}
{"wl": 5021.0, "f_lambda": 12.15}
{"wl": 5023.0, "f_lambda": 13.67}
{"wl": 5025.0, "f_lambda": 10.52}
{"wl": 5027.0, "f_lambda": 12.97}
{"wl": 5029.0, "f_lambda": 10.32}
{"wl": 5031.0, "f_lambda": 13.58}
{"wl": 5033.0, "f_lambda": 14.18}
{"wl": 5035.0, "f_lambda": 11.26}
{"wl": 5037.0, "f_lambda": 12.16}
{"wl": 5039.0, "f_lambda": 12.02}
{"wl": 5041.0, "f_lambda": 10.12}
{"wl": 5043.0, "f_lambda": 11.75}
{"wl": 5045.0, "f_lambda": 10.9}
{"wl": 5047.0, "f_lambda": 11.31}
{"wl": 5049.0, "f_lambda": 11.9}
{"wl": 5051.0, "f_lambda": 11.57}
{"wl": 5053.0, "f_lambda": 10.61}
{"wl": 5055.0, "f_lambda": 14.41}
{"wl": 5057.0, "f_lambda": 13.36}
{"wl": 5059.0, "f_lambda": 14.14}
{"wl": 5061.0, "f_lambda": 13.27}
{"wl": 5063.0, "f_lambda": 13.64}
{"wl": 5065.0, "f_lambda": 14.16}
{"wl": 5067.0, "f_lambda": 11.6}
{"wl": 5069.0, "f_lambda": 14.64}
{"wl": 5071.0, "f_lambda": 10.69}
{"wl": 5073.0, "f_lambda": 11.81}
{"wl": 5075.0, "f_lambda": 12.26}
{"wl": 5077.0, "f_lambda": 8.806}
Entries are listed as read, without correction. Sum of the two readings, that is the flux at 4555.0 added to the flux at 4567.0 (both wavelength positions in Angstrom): 22.6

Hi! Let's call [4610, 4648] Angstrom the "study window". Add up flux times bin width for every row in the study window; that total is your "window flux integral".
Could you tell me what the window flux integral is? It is 519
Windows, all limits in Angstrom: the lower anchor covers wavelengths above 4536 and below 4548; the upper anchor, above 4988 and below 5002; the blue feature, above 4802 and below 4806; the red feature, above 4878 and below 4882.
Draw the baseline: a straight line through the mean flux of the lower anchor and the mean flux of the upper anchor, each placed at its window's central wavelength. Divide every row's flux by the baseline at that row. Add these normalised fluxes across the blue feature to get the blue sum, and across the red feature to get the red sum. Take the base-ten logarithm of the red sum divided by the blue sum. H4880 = -0.07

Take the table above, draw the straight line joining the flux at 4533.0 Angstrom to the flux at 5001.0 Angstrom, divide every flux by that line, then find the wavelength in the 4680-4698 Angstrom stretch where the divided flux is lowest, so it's 4695.0 Angstrom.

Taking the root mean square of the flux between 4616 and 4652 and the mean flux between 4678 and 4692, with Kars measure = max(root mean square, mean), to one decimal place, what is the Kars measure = 13.5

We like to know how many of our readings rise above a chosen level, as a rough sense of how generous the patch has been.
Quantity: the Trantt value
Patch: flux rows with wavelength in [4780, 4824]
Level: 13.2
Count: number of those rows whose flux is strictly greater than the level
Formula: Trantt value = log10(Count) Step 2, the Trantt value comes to 1.08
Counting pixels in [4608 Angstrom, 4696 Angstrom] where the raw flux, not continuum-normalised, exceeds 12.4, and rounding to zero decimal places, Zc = 32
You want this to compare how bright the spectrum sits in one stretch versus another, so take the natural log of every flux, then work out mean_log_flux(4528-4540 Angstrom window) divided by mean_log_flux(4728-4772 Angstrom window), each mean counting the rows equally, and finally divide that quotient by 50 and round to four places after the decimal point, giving 0.0196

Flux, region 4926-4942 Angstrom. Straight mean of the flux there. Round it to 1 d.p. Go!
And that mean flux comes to 14.0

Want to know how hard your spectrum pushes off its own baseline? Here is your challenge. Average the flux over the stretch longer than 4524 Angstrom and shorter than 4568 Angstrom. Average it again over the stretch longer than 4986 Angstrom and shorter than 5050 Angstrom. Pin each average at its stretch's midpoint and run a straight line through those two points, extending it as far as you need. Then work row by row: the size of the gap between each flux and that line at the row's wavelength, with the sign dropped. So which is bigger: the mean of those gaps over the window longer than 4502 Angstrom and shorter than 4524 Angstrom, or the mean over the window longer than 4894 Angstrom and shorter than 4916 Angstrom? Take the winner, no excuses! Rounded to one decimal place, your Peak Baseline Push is 2.0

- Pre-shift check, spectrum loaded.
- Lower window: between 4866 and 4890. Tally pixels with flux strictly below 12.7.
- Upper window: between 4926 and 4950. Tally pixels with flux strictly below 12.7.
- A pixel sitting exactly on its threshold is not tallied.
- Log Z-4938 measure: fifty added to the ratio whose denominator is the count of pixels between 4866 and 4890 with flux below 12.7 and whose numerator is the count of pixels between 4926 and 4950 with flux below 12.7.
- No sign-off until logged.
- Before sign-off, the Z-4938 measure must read 50.4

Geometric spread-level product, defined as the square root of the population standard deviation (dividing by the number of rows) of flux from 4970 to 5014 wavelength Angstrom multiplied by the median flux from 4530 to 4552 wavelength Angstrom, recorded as 3.88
